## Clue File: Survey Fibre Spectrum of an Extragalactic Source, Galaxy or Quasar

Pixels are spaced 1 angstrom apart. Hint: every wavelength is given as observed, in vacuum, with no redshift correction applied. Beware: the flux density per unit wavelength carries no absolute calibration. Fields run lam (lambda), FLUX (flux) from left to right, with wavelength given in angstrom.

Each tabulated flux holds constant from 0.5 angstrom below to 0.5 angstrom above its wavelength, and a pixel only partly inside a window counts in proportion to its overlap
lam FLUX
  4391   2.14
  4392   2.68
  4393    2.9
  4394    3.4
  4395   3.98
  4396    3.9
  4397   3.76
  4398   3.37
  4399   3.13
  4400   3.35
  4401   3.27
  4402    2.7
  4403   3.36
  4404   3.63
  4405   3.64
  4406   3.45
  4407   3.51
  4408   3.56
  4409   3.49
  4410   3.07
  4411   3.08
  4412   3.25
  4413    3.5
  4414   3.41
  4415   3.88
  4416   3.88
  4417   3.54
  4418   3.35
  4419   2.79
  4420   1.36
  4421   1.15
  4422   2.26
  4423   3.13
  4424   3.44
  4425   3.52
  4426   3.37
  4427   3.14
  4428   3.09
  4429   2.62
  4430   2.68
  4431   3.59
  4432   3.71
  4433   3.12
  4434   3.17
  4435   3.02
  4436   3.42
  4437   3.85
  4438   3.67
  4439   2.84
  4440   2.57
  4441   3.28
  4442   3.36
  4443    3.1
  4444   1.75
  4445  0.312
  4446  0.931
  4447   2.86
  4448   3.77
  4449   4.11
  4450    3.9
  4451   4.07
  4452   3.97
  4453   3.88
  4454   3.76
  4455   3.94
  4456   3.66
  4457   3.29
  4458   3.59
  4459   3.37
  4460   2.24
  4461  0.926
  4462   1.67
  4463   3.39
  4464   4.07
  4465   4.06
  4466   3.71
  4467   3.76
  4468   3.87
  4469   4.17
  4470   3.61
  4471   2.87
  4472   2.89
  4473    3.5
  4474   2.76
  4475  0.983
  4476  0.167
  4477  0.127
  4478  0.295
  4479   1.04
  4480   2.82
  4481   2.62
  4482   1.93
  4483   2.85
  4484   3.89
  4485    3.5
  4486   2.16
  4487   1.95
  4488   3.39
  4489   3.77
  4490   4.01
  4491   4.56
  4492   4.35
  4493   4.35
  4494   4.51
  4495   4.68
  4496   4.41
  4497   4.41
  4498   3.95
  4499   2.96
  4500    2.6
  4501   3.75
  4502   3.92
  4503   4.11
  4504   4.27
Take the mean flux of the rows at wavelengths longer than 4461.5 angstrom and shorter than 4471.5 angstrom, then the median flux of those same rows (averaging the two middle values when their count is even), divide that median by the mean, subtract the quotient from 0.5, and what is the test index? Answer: -0.56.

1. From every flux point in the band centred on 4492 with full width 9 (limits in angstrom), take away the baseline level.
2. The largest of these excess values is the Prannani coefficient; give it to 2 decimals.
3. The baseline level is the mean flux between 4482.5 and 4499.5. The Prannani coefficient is 0.93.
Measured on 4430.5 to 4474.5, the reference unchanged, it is 0.42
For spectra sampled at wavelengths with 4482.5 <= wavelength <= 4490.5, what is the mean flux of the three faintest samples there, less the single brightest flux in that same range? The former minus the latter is -1.69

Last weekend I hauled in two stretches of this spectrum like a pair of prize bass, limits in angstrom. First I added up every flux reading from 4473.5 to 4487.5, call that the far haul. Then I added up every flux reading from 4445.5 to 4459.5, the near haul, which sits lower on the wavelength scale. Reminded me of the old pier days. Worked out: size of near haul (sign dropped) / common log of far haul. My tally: 34.3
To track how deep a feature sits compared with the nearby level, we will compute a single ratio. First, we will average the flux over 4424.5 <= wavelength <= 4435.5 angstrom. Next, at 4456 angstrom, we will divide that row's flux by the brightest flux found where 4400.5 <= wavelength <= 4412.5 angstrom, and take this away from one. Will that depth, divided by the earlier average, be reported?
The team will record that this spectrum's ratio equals -0.002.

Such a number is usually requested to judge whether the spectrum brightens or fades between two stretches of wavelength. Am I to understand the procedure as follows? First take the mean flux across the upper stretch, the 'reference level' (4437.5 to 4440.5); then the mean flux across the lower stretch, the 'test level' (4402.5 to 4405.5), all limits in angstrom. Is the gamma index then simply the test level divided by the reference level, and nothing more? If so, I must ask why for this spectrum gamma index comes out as 1.17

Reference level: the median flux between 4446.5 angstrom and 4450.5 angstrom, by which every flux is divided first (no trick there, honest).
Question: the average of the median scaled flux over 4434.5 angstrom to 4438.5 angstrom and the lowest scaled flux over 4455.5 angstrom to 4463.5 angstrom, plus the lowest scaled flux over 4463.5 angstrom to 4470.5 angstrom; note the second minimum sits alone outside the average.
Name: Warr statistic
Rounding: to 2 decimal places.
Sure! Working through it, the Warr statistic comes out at 1.52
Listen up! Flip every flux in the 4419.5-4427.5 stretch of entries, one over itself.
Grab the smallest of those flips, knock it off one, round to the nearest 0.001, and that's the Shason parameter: 0.716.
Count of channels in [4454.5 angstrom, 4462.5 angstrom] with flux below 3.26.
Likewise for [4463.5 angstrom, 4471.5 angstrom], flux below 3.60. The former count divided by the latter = 3.00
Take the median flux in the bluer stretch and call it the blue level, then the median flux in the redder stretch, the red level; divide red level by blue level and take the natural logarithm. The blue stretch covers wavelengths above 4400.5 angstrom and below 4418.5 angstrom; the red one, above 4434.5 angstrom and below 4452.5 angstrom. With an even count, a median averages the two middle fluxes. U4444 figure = 0.0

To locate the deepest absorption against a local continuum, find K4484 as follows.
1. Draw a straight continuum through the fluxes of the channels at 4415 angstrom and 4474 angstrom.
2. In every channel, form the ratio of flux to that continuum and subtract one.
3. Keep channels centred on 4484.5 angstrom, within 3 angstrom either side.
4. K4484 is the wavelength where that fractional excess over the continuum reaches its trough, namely 4482 angstrom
